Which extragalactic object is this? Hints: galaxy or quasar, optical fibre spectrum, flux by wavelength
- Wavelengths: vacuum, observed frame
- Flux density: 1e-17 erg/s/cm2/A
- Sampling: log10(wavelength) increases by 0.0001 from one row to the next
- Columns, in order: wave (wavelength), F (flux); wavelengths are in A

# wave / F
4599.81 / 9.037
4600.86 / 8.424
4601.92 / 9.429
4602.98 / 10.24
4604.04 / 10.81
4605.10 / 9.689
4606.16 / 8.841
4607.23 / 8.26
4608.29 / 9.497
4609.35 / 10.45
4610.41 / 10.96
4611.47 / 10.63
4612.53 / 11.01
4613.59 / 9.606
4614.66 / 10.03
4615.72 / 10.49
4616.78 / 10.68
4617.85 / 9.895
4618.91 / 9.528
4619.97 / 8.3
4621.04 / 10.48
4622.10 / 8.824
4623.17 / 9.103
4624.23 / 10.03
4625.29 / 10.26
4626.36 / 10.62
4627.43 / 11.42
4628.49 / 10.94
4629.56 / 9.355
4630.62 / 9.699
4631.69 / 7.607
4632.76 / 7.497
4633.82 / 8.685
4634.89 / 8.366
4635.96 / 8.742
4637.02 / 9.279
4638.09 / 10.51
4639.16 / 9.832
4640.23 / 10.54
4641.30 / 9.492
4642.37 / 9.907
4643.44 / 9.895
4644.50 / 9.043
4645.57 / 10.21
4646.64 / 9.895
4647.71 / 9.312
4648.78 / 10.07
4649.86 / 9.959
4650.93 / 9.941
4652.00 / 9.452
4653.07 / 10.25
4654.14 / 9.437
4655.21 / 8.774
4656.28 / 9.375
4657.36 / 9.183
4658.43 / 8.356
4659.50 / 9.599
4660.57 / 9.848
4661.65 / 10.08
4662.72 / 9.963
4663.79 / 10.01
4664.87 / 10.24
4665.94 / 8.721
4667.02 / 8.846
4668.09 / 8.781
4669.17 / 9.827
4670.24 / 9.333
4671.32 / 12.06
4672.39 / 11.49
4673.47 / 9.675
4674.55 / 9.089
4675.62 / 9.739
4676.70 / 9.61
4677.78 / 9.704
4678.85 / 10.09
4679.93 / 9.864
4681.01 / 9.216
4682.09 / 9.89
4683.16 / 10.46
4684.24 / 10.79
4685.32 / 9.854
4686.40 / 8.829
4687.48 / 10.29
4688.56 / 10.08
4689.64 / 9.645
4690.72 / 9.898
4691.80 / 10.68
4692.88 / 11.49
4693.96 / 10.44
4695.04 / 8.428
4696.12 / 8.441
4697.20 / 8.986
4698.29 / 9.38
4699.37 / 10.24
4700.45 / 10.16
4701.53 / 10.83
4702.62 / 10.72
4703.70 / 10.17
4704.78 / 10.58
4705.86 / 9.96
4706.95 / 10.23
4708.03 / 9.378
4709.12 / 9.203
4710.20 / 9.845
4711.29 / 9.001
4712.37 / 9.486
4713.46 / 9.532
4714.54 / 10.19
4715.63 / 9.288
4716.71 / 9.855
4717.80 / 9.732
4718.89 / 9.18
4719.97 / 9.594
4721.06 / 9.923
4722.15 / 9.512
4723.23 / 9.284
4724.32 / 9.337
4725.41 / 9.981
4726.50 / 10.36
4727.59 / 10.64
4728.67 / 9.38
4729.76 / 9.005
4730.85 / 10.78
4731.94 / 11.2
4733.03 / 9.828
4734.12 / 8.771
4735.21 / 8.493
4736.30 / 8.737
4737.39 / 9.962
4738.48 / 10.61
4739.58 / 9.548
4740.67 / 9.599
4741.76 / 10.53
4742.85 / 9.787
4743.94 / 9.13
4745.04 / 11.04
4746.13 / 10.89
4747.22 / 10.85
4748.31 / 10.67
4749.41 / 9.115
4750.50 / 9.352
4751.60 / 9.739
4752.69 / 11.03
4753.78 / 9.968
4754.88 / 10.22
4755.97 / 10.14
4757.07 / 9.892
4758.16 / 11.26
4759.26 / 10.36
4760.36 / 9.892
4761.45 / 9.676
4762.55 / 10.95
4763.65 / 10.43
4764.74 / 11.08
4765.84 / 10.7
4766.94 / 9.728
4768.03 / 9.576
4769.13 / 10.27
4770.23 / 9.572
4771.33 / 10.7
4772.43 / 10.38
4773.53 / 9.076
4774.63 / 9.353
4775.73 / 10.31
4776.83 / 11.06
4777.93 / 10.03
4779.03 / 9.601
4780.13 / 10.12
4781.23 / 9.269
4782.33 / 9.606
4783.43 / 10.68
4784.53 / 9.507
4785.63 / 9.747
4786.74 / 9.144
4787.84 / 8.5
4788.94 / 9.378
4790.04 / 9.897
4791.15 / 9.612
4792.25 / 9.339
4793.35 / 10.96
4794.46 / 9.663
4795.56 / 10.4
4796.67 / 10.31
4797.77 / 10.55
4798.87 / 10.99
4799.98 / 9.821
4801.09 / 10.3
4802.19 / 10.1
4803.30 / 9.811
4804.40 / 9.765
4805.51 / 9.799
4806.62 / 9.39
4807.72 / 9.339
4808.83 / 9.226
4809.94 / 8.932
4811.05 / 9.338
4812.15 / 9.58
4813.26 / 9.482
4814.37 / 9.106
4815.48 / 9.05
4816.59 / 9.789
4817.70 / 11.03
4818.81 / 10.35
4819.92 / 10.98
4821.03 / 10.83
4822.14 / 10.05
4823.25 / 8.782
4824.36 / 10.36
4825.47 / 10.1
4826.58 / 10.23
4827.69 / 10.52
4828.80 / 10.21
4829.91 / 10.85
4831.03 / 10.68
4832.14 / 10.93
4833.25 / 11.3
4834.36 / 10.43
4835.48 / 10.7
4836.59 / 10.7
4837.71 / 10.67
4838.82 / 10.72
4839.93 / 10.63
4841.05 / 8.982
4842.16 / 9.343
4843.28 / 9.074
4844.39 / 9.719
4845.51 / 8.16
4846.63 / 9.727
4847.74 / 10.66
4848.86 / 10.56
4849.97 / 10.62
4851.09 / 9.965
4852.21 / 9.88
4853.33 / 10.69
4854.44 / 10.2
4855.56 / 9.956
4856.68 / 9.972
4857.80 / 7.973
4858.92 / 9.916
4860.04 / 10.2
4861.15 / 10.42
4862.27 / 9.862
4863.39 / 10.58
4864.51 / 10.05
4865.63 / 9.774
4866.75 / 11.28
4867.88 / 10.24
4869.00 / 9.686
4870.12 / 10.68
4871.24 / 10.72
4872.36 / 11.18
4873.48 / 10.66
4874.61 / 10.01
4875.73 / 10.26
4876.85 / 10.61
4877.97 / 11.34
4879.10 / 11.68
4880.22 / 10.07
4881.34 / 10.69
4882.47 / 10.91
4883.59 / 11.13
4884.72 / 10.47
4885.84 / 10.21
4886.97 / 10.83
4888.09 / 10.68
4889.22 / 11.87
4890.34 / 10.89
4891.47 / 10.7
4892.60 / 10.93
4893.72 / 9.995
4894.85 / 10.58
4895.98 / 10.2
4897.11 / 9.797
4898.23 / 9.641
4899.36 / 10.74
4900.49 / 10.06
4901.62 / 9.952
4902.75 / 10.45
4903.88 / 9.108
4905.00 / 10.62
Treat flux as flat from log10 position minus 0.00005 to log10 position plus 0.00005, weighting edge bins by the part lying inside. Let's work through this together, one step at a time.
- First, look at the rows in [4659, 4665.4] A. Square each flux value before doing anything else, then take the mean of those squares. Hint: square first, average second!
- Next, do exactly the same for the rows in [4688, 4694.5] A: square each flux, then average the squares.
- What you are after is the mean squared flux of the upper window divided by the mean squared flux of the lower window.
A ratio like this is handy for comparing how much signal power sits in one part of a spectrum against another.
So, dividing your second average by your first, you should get 1.09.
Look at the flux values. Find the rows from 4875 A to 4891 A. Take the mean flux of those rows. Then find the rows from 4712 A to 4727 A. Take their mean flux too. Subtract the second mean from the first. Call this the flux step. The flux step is 1.2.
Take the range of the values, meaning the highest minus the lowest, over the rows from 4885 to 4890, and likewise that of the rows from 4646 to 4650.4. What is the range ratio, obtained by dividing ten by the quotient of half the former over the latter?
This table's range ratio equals 9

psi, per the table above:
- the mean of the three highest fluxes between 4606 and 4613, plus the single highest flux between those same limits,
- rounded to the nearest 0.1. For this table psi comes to 21.9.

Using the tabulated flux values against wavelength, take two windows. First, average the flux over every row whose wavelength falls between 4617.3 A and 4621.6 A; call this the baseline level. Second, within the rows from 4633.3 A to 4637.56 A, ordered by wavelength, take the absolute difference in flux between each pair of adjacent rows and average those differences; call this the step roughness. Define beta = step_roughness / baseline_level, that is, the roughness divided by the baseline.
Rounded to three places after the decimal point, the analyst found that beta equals 0.043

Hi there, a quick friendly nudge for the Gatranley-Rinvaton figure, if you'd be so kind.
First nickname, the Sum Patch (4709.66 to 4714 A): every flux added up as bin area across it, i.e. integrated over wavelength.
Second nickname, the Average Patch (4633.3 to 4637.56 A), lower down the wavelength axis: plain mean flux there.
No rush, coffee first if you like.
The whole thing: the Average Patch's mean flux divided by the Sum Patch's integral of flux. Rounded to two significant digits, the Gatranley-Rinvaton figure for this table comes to 0.21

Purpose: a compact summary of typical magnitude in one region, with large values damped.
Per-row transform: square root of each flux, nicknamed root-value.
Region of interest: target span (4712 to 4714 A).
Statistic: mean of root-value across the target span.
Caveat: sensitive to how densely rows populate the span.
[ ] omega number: 3.08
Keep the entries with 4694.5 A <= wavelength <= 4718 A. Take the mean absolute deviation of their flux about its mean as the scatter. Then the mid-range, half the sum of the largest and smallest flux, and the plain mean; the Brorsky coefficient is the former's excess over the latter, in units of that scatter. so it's -0.15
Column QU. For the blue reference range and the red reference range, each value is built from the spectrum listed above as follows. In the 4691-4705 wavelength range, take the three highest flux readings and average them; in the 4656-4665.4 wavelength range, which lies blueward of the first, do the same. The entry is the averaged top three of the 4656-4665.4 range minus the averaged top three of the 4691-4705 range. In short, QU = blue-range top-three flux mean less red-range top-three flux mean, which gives -0.9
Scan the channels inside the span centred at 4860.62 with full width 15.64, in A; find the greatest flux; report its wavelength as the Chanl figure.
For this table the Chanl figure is 4866.75 A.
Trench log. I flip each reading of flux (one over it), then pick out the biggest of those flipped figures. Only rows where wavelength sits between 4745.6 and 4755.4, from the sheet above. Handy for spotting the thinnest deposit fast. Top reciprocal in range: 0.110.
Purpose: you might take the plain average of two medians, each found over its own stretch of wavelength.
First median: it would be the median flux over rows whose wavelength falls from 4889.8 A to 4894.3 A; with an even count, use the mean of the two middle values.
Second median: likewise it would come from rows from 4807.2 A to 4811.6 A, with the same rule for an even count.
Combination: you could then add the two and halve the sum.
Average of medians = 10.0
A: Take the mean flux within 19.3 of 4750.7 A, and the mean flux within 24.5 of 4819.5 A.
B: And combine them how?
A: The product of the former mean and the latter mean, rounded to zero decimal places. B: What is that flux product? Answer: 102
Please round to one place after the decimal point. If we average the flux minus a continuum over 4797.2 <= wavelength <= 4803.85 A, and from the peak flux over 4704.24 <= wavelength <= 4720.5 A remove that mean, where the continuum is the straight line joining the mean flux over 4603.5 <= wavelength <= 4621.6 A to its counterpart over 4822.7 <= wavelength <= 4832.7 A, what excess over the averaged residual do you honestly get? 10.6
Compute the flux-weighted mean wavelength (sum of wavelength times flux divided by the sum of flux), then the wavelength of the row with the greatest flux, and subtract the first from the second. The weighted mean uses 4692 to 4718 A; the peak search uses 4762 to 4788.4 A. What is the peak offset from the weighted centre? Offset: 59.5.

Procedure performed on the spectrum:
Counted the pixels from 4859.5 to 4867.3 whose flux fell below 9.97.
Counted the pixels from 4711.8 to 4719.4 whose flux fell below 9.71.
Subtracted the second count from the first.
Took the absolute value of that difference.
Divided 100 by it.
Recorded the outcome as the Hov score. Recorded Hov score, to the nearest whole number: 50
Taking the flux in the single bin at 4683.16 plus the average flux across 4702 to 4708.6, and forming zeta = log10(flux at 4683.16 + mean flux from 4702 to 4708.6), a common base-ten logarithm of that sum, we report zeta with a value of 1.31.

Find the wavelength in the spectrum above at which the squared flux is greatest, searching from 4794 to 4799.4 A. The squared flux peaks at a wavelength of 4798.87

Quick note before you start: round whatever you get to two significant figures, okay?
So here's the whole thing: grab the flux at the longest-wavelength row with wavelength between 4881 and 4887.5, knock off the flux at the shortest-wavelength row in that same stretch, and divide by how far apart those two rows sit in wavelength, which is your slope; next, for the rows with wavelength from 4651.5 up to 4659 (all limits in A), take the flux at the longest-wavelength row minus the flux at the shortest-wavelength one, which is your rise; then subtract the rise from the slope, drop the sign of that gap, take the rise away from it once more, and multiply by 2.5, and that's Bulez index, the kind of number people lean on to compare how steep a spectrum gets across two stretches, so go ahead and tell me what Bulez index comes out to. 5.5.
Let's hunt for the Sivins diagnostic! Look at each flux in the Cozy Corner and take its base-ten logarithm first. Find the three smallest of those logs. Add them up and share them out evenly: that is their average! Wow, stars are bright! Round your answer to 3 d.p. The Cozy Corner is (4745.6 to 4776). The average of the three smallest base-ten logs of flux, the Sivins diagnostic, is 0.963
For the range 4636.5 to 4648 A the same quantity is 0.964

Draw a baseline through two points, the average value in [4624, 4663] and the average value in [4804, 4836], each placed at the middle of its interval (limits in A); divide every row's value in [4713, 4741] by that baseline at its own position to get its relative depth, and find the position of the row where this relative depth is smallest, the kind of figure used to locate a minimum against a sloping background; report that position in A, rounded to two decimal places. 4735.21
